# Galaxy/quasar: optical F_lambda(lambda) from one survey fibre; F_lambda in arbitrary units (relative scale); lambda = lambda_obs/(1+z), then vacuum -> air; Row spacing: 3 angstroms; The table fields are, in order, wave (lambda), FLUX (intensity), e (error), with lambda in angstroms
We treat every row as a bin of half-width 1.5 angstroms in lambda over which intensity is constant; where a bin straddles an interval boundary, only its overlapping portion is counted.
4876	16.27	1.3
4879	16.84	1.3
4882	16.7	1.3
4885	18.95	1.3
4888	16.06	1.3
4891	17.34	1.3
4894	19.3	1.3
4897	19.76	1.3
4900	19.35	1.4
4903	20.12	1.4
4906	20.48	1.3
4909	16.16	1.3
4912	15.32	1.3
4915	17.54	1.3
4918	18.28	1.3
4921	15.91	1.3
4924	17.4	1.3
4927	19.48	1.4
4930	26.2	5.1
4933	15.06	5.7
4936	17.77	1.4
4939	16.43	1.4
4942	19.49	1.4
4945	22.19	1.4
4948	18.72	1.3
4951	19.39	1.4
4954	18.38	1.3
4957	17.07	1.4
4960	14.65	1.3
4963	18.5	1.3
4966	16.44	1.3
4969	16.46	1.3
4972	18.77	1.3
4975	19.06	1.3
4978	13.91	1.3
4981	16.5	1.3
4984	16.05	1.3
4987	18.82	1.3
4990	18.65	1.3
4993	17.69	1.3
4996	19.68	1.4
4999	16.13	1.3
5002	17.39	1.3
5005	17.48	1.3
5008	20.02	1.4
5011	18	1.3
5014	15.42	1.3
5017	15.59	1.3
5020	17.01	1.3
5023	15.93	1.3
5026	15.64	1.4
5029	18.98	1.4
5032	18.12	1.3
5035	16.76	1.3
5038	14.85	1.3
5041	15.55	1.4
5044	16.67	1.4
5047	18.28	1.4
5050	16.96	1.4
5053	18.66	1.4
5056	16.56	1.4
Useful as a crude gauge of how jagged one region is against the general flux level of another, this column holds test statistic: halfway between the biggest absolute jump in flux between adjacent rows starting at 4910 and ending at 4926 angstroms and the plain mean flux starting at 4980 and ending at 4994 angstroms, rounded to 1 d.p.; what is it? 10.0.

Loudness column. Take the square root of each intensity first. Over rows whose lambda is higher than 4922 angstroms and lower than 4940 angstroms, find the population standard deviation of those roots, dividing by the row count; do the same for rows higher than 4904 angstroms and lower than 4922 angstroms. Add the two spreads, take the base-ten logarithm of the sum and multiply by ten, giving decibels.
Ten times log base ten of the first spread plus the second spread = -2.2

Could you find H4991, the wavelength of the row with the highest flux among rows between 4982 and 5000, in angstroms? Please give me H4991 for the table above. 4996 angstroms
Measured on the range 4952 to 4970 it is 4963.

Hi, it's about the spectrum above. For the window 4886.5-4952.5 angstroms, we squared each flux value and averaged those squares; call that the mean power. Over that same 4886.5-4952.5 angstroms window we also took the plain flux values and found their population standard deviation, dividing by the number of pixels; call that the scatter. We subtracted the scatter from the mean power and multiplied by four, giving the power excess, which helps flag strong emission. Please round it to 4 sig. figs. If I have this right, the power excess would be 1388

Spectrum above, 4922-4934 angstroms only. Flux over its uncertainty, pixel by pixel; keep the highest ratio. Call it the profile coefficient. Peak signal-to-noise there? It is 13.9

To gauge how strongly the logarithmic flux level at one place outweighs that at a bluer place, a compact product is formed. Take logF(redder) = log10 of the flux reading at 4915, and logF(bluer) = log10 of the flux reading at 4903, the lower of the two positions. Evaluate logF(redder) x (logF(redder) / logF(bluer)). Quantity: 1.19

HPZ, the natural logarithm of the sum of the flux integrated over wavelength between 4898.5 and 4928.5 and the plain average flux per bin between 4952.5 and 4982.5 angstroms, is 6.32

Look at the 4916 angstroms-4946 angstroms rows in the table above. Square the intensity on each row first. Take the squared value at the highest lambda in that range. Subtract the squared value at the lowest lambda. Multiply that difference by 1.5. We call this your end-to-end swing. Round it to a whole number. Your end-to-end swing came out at 237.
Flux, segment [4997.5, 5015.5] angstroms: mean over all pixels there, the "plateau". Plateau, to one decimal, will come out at 17.4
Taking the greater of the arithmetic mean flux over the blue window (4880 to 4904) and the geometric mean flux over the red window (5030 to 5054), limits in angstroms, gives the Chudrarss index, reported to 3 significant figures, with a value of 18.4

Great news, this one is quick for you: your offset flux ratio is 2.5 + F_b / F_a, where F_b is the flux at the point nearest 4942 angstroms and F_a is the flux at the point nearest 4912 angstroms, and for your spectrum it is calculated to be 3.77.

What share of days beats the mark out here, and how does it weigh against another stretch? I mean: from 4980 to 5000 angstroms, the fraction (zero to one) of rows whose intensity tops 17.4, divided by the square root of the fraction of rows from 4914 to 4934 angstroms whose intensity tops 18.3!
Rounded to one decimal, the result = 1.1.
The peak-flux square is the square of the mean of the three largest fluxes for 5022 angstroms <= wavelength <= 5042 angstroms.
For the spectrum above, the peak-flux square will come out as 322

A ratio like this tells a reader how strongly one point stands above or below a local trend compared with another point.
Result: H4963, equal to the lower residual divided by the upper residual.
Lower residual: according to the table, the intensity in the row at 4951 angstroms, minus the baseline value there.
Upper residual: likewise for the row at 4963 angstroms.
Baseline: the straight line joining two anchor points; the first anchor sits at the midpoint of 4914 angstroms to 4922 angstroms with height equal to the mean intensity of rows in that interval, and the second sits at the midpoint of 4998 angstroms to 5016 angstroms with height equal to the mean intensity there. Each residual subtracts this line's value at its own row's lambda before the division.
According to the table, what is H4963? 2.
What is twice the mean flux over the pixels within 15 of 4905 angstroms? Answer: 36.7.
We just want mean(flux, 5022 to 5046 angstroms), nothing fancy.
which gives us 16.6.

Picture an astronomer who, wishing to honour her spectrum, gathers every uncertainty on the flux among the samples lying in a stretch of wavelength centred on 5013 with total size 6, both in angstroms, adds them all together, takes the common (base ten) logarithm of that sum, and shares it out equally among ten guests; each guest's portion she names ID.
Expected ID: 0.041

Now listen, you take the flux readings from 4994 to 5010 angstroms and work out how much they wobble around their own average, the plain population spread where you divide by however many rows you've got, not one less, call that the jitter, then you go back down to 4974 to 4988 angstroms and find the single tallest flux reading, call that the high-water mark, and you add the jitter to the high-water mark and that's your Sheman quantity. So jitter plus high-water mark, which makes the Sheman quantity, 21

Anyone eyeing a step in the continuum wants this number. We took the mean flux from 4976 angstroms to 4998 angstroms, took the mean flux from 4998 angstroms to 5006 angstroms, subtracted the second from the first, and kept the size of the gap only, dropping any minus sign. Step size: 0.3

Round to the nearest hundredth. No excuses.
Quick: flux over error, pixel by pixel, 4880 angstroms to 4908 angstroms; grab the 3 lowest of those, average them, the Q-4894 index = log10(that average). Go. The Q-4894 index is 1.11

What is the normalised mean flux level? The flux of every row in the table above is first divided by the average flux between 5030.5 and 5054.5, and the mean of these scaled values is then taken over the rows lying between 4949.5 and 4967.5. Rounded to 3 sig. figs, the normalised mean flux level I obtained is 1.02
